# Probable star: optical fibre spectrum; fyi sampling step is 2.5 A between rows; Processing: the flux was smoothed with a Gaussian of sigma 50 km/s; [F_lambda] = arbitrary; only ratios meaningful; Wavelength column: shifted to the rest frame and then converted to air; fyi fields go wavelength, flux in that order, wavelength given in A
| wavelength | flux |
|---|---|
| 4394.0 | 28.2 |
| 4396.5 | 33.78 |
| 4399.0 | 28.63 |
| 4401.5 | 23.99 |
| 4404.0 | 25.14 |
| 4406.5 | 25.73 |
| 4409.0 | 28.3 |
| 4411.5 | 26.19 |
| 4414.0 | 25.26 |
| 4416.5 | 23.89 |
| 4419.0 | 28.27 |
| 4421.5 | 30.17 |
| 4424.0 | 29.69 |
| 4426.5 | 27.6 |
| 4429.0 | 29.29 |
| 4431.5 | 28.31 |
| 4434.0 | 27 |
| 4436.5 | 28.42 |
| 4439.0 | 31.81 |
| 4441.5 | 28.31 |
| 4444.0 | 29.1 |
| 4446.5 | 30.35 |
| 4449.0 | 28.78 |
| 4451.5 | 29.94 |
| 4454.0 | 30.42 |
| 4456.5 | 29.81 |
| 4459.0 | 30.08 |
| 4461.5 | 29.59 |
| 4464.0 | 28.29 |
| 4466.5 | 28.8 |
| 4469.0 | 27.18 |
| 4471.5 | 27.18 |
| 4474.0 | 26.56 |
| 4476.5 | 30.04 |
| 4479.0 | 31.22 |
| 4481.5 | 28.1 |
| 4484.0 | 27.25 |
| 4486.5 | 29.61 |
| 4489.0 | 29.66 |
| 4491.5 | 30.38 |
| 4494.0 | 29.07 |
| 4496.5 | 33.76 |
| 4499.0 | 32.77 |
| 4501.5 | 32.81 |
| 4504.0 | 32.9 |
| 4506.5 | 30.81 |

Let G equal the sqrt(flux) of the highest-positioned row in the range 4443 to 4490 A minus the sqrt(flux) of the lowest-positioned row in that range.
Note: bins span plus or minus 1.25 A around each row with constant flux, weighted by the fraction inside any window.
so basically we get 0.1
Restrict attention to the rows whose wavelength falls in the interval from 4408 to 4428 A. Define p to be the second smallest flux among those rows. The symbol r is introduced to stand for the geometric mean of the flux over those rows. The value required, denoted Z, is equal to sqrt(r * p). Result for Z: 26.3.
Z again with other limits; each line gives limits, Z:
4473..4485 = 27.9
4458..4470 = 28.5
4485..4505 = 30.5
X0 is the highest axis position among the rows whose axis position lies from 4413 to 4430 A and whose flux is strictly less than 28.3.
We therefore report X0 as 4426.5 A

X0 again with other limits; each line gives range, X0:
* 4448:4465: 4464.0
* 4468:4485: 4484.0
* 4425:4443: 4434.0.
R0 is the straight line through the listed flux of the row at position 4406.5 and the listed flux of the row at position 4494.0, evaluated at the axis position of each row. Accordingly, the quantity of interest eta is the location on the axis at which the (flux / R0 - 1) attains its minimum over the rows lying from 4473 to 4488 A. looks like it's 4474.0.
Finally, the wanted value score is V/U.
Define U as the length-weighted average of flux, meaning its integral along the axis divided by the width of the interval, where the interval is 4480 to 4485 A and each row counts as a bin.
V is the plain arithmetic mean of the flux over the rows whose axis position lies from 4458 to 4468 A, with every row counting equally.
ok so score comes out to 1.05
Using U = 27.9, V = 29.2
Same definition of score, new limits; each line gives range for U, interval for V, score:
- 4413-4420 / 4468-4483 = 1.10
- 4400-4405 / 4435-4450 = 1.19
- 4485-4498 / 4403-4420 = 0.86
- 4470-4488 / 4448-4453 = 1.03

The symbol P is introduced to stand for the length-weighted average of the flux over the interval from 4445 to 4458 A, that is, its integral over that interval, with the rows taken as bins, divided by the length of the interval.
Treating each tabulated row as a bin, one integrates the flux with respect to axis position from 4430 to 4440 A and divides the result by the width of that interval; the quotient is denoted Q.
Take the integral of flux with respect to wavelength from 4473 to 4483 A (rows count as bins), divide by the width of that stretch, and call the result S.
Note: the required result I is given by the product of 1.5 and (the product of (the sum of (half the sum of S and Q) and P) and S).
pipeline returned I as 2556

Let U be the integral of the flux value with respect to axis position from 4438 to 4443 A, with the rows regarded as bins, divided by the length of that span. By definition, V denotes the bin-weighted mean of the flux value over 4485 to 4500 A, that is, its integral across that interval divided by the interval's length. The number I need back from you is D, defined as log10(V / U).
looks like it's 0.01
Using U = 29.9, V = 31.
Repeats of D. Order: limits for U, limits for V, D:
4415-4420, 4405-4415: 0.01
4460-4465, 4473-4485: 0.00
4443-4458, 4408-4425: -0.04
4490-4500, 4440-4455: -0.03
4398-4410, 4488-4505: 0.08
